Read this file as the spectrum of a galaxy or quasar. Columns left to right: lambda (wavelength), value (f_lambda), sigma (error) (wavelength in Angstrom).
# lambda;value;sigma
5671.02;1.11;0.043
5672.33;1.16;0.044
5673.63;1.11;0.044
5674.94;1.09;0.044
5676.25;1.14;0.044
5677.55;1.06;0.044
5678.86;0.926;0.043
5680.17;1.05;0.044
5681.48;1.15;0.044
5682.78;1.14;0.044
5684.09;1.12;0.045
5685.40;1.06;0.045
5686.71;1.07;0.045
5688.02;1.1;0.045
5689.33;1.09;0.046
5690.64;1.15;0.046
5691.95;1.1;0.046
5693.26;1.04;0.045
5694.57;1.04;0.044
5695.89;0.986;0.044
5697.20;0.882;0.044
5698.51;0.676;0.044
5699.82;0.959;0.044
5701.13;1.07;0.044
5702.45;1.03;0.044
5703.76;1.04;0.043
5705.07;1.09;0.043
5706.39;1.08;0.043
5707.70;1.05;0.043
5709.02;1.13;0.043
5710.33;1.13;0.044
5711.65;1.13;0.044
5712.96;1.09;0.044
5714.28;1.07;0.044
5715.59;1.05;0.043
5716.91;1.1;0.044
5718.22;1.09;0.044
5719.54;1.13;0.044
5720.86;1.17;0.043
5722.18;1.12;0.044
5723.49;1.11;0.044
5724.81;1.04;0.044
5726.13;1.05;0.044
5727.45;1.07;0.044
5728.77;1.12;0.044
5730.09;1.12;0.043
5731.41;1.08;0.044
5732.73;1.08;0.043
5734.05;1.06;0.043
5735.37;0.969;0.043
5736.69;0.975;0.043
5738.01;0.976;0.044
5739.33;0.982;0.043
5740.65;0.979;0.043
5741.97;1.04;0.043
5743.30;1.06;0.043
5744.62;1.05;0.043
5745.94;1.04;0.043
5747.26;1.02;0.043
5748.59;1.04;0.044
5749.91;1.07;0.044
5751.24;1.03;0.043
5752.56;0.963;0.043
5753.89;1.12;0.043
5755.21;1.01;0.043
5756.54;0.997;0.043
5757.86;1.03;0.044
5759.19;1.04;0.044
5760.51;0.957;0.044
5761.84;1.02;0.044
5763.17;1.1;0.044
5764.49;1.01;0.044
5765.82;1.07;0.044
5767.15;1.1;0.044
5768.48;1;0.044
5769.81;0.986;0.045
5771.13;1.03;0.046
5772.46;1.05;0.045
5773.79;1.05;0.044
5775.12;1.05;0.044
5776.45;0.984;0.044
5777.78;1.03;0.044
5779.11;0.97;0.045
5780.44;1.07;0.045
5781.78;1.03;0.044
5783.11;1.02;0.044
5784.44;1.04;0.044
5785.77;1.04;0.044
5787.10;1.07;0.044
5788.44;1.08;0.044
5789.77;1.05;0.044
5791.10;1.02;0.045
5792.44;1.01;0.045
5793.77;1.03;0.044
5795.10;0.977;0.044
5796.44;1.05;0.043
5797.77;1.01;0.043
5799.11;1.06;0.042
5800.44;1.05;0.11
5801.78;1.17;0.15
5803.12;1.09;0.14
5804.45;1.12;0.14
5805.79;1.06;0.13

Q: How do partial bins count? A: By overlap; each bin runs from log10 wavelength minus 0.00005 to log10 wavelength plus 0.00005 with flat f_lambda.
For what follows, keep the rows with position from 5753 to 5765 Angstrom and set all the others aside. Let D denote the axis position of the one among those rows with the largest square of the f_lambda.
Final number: 5753.89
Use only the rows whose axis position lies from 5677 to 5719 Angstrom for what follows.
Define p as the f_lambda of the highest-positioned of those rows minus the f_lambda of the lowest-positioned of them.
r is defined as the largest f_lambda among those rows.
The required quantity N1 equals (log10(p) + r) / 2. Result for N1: -0.19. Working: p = 0.030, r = 1.15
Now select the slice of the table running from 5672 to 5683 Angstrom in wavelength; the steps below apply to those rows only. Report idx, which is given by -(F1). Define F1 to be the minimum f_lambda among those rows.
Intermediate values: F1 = 0.926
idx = -0.93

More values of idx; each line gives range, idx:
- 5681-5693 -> -1.06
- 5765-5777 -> -0.98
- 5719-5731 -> -1.04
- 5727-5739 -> -0.97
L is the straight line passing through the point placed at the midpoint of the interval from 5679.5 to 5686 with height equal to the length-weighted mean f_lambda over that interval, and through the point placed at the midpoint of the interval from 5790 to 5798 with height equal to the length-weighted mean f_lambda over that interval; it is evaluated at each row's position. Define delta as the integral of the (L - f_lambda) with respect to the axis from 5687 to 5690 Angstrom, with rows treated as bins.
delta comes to 0.02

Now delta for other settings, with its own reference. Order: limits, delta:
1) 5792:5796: 0.04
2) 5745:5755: 0.13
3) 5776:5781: 0.09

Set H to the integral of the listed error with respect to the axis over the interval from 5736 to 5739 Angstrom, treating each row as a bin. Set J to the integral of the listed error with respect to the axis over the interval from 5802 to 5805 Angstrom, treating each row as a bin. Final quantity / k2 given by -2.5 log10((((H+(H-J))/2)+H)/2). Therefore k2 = 4.0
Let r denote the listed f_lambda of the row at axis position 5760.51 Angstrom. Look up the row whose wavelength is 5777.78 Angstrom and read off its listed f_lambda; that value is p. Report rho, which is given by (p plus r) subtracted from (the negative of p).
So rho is -3.02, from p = 1.03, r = 0.957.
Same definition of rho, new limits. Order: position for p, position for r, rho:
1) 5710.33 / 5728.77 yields -3.38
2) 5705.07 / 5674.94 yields -3.27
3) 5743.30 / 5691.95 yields -3.22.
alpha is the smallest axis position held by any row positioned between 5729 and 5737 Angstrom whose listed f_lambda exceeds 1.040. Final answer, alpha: 5730.09 Angstrom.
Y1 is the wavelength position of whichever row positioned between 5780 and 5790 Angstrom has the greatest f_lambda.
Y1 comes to 5788.44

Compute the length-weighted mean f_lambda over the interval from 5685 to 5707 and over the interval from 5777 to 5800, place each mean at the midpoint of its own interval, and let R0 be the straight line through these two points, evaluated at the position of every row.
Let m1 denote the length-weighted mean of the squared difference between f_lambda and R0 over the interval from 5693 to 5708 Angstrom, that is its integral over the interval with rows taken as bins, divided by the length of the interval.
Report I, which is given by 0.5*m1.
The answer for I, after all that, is 0.0070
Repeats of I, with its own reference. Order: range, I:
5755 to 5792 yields 0.0006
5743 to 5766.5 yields 0.0008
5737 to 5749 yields 0.0006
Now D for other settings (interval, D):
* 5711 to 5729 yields 5720.86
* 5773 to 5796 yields 5788.44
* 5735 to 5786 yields 5753.89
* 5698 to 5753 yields 5720.86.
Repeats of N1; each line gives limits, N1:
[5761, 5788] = -0.10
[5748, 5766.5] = -0.20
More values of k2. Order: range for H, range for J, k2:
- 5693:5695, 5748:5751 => 3.1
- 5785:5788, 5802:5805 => 4.0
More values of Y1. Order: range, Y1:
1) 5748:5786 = 5753.89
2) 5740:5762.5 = 5753.89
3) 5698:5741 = 5720.86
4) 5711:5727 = 5720.86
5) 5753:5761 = 5753.89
